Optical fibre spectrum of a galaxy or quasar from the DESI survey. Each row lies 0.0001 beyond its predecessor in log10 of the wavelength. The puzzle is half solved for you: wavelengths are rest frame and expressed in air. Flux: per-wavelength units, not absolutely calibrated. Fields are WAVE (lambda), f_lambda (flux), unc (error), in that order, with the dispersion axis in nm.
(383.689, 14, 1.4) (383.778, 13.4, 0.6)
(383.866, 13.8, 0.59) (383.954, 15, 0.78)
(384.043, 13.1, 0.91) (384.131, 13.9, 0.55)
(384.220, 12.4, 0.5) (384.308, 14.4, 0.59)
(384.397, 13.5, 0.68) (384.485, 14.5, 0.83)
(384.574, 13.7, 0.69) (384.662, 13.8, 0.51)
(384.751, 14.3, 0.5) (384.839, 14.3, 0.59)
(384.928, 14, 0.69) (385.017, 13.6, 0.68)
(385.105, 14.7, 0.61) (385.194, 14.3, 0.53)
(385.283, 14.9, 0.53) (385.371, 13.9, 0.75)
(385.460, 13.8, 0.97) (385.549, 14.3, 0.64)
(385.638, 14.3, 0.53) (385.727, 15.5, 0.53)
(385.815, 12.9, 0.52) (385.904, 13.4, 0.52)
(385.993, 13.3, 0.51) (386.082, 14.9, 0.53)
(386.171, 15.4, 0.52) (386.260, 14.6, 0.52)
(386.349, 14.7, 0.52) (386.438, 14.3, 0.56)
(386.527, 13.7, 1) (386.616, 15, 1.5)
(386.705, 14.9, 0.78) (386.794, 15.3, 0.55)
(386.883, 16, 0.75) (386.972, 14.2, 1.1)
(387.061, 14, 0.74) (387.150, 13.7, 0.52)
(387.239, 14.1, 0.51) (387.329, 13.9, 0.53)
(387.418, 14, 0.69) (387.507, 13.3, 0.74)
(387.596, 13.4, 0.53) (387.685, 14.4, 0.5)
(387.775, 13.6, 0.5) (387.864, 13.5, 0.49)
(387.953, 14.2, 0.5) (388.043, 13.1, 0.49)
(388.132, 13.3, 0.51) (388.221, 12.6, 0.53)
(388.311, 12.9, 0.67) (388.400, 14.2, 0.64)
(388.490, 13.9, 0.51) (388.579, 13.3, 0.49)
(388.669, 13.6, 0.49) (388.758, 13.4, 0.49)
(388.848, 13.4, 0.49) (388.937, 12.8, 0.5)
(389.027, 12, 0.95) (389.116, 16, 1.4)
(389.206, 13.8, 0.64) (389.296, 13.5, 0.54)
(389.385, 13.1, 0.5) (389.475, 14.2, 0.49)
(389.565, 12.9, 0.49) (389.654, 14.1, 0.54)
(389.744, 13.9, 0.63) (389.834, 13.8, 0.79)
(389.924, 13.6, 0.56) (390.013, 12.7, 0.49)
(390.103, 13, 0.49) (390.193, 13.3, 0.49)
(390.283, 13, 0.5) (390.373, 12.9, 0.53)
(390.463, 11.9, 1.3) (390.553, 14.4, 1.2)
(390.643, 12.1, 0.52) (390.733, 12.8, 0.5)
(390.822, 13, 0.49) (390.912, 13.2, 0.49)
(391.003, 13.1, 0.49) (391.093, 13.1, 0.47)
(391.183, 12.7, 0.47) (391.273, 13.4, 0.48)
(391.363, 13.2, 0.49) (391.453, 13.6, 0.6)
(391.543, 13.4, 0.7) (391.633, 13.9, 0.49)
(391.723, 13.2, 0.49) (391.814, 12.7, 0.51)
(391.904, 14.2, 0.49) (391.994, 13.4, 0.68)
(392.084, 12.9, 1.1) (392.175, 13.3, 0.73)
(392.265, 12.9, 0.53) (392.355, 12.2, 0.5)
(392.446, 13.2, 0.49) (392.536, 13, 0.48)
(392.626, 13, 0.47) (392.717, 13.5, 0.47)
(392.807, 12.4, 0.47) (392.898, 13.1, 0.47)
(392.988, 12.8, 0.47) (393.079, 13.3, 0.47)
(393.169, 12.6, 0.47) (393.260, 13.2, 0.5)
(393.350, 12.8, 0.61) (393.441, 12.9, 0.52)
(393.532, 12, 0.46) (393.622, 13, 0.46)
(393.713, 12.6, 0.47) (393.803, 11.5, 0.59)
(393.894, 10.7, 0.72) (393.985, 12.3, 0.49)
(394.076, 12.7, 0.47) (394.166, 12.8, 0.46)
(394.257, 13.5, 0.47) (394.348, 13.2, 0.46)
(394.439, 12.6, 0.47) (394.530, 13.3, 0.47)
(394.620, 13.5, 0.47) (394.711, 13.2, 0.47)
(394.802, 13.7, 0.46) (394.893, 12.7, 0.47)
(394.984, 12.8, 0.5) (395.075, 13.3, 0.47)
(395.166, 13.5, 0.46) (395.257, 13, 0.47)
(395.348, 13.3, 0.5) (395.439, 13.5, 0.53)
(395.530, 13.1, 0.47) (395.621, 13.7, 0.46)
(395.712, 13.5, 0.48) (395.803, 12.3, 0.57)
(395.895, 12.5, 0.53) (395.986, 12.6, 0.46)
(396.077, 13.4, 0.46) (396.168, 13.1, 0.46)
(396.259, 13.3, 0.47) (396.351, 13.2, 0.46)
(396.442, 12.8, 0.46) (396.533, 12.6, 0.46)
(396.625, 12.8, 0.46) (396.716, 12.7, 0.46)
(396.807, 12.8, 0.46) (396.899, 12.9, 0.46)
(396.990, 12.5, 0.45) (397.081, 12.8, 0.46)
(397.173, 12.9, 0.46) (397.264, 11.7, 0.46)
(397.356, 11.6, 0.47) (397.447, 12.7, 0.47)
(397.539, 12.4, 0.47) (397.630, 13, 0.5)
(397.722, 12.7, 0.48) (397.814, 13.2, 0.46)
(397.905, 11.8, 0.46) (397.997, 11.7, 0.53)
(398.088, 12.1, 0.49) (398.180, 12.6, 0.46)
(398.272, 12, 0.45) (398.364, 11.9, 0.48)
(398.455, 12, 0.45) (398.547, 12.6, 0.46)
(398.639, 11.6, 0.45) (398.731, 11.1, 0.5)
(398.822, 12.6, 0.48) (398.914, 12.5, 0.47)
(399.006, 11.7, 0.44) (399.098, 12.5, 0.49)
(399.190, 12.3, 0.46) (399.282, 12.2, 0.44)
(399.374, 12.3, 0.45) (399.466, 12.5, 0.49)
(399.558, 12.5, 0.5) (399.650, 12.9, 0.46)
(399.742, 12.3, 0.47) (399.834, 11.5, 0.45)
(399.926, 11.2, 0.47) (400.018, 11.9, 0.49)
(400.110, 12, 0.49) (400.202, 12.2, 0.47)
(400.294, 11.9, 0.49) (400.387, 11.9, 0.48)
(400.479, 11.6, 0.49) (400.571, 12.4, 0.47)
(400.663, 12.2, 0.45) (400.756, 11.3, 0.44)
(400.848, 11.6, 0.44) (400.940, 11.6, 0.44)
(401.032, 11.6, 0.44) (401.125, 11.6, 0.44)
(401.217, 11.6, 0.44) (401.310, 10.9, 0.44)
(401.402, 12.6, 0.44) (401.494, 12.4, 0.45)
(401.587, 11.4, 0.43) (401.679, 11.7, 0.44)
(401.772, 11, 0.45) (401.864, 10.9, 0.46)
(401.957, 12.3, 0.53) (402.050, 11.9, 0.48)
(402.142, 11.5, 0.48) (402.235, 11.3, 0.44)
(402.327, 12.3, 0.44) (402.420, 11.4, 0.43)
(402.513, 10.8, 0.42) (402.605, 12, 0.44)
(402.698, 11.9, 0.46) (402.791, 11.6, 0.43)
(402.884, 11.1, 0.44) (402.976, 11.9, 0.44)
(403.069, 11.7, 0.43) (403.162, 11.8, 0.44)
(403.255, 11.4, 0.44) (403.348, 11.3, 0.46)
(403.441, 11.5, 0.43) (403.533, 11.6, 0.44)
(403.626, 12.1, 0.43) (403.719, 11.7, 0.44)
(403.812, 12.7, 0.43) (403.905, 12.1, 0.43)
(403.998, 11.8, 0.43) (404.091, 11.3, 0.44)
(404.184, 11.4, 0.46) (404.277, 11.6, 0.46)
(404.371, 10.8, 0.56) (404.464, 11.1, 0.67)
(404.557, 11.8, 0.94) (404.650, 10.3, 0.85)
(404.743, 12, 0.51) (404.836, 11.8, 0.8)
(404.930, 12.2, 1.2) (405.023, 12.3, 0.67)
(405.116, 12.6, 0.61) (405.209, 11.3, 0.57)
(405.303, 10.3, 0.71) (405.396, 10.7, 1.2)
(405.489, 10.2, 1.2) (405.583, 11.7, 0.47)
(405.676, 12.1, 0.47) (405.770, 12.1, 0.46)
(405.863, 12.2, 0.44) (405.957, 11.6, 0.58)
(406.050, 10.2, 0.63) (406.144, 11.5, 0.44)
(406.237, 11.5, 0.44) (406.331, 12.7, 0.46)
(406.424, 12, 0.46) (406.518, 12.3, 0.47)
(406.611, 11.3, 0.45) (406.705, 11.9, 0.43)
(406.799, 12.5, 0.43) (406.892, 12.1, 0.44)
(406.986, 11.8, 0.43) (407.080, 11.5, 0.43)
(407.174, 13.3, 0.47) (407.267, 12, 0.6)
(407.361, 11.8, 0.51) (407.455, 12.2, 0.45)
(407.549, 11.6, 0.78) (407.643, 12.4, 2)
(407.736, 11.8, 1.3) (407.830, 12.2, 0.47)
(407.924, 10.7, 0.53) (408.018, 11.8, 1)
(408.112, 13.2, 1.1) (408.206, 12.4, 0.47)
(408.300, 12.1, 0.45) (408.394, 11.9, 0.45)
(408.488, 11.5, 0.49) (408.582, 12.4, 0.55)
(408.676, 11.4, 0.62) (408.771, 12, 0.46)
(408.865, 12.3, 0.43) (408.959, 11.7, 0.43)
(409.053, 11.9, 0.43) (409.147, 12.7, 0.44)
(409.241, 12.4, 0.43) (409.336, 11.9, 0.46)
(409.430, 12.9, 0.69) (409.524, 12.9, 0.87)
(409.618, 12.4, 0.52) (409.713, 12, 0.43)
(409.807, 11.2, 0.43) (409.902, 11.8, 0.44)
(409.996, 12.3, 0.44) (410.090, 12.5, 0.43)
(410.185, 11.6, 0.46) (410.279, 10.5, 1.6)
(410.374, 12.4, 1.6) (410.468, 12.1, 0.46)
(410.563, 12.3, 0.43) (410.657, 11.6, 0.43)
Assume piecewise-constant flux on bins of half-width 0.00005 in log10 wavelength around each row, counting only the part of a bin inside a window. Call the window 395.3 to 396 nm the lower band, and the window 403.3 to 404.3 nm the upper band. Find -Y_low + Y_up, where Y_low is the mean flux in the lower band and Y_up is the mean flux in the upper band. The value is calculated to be -1.3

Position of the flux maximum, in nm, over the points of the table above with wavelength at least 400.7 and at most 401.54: 401.402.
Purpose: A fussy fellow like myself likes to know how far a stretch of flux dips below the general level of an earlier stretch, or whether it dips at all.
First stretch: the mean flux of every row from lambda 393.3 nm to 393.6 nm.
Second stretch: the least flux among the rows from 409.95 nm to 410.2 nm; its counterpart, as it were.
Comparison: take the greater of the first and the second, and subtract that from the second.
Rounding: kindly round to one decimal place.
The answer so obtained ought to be -1.0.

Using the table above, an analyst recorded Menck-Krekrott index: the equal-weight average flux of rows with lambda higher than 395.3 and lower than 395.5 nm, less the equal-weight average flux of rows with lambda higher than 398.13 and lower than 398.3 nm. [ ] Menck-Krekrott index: 1.1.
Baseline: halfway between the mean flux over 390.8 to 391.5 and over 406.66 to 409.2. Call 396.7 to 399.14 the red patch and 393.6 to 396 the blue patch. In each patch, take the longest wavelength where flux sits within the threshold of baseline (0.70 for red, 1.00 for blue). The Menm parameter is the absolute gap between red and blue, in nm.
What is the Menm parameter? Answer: 3.11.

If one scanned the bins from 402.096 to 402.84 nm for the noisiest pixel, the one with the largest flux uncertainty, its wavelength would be 402.142 nm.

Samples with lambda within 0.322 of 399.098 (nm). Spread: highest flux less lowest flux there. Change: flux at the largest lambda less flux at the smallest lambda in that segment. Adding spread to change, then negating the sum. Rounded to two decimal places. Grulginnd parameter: -0.60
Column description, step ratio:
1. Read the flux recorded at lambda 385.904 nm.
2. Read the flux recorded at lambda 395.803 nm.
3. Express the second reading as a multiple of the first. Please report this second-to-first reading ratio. 0.92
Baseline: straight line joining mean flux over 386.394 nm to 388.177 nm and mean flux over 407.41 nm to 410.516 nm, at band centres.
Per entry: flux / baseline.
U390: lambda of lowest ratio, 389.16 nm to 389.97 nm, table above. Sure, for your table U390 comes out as 389.565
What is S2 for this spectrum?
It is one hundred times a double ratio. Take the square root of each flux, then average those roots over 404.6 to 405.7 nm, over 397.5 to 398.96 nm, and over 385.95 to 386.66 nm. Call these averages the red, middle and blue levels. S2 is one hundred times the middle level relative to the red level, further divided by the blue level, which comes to 27.2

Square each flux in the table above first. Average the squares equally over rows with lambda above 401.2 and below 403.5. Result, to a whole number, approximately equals 135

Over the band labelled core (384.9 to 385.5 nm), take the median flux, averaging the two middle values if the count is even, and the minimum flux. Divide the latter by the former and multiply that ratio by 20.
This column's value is 19.4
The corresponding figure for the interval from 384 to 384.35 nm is 18.4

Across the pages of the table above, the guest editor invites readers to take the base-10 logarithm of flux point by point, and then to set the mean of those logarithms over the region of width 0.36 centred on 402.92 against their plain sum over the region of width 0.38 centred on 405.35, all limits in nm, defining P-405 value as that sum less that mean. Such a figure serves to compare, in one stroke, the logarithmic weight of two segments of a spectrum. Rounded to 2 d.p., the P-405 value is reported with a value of 3.04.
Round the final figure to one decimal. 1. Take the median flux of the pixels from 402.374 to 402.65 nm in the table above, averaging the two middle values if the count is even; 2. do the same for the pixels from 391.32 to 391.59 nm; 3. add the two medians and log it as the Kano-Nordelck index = 24.8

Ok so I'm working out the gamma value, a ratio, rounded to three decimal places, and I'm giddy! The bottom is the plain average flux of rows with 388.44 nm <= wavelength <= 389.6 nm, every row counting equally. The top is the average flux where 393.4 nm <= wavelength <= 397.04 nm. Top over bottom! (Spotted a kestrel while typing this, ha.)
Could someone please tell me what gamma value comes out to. 0.952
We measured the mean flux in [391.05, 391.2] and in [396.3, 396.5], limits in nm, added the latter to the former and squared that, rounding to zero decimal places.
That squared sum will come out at 671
